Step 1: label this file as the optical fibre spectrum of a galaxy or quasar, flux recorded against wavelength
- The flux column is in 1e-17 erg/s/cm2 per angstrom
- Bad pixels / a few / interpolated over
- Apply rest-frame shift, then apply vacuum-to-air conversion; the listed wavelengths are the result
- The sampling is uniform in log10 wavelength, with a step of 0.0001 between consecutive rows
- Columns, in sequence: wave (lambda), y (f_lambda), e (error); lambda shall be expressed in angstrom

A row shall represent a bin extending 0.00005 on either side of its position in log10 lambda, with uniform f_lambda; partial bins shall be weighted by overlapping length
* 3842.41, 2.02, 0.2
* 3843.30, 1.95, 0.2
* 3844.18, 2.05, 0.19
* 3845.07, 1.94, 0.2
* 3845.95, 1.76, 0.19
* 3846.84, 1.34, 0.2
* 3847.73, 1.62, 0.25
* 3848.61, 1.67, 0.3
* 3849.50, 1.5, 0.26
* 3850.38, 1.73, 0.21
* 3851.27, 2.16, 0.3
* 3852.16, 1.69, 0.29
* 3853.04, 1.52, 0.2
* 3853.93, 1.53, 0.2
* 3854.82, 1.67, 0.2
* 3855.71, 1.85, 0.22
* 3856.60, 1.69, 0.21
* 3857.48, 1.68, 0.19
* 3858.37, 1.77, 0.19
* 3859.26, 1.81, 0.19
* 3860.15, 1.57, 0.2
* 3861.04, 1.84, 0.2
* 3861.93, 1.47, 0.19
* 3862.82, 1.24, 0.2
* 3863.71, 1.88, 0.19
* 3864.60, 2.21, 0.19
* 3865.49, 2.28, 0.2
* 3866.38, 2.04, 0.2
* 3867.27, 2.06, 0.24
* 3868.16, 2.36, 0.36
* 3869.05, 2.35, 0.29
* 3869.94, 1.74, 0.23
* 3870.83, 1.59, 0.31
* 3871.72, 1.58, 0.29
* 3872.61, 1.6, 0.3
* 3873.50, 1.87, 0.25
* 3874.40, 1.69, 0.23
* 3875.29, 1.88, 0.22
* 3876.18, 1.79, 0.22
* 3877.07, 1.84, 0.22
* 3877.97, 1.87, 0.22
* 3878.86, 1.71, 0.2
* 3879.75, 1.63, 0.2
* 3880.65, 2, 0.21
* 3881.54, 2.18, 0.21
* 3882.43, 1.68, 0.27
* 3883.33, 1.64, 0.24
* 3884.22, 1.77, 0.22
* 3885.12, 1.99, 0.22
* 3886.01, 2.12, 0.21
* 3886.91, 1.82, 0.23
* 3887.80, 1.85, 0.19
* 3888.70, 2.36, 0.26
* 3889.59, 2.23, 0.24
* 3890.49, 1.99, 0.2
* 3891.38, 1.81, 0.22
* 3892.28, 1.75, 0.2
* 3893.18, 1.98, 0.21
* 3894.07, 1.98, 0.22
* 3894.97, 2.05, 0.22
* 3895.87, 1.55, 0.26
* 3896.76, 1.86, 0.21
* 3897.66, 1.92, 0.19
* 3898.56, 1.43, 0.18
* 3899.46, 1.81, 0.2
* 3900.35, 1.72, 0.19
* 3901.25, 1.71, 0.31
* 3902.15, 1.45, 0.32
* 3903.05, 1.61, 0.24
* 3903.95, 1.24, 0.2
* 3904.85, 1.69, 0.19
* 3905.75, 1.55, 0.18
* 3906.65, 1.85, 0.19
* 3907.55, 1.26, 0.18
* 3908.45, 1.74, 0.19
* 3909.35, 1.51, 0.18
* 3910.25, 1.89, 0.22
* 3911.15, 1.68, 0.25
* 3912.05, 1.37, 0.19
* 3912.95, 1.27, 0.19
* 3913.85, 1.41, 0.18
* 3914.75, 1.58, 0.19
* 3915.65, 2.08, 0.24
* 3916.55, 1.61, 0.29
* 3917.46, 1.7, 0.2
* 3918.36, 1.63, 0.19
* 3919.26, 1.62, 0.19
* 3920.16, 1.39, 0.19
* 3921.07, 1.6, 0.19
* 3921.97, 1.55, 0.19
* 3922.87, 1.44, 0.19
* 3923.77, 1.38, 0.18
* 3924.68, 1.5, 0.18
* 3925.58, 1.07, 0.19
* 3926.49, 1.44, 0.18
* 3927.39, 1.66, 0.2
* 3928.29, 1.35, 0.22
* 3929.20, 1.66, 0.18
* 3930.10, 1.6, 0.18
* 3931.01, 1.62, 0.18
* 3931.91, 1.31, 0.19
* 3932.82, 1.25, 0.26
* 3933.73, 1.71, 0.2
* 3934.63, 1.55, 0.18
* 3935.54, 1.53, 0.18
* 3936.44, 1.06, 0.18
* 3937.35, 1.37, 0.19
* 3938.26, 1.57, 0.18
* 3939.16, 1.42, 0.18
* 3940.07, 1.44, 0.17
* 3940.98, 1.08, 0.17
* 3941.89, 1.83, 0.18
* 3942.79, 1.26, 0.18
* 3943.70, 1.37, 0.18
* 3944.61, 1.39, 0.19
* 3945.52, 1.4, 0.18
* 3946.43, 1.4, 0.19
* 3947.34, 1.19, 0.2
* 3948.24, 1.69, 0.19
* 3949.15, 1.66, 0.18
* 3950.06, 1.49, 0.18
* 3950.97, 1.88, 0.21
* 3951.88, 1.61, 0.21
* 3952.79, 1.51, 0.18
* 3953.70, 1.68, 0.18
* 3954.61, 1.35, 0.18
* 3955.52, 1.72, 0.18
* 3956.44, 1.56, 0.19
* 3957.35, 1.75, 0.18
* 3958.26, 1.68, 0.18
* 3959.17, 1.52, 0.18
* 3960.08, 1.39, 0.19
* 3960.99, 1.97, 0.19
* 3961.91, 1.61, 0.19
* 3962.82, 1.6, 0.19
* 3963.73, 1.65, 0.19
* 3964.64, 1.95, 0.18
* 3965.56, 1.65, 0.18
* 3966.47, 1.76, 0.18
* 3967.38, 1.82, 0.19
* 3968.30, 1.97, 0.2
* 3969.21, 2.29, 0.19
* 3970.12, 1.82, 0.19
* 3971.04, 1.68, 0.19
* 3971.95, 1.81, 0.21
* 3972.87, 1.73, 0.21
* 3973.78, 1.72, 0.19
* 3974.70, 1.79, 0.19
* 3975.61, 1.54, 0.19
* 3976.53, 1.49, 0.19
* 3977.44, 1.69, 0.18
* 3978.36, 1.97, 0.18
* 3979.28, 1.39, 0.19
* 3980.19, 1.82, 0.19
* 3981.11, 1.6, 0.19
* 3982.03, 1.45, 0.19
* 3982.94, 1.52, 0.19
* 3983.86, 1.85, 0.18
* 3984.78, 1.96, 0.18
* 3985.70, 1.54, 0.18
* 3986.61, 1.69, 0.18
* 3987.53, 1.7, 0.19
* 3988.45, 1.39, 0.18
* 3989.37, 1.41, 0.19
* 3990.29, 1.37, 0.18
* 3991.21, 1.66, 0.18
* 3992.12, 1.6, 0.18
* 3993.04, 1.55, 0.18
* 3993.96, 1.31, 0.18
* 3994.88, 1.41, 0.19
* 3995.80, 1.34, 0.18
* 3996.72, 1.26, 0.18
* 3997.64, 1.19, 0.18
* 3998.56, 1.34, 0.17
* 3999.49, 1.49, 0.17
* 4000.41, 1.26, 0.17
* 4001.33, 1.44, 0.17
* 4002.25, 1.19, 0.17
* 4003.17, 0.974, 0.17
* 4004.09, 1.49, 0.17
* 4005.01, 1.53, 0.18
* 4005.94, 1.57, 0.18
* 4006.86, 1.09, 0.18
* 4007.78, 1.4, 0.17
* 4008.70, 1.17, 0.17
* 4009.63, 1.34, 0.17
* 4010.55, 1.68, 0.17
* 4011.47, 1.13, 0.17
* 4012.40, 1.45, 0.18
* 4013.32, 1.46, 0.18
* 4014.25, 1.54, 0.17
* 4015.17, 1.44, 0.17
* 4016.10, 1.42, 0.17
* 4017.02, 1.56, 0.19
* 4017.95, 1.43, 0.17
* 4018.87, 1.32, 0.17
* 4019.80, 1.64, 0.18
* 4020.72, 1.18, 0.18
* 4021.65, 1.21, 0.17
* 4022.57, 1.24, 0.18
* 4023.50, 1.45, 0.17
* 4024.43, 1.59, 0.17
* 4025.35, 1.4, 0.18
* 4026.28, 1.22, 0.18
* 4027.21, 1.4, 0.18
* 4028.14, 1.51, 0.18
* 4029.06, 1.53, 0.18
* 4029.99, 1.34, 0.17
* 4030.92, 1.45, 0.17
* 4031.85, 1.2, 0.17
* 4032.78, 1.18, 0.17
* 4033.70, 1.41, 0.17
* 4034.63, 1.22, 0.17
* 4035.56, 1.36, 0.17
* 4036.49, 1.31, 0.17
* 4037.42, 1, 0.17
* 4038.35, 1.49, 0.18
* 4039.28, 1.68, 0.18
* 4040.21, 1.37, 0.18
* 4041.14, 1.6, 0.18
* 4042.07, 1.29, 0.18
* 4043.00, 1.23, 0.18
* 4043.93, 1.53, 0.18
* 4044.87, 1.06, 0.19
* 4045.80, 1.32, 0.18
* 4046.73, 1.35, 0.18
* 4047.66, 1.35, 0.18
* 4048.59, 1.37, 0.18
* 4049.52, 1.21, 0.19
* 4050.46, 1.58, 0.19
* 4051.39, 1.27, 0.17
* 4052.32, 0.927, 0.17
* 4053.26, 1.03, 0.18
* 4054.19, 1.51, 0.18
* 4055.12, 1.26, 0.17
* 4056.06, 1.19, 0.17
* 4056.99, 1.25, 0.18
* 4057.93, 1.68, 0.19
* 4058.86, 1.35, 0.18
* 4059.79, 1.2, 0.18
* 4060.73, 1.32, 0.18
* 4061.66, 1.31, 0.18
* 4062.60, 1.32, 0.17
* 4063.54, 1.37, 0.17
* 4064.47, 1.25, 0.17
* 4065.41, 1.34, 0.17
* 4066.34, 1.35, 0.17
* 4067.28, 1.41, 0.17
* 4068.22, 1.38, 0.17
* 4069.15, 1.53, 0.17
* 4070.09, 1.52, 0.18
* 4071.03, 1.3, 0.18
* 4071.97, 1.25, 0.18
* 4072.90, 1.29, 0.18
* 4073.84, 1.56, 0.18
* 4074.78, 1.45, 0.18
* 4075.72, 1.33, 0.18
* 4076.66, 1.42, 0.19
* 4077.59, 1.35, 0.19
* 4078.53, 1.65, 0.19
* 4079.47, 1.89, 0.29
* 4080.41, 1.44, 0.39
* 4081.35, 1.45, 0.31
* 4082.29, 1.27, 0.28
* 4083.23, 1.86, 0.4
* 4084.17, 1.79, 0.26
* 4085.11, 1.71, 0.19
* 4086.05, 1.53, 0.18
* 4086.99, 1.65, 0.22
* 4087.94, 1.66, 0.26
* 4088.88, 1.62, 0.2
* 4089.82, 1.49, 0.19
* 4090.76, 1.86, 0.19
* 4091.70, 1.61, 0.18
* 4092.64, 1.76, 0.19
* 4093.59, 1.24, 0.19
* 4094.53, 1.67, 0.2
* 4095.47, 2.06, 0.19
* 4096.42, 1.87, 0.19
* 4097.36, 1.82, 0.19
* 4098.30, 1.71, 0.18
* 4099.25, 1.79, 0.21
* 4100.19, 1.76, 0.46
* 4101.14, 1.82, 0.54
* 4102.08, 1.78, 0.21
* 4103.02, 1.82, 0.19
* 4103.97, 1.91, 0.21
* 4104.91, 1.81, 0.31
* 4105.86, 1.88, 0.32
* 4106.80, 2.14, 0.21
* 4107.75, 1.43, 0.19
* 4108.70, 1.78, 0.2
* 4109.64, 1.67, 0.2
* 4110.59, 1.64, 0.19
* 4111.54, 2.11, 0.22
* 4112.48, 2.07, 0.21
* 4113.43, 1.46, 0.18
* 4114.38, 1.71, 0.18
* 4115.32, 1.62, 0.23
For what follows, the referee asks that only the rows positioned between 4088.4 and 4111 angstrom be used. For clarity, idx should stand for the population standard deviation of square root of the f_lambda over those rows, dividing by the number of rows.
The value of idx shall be 0.072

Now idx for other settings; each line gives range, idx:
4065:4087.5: 0.073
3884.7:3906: 0.096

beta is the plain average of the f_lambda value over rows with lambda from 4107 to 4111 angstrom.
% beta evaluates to 1.63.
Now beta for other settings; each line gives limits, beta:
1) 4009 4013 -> 1.40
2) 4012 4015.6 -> 1.47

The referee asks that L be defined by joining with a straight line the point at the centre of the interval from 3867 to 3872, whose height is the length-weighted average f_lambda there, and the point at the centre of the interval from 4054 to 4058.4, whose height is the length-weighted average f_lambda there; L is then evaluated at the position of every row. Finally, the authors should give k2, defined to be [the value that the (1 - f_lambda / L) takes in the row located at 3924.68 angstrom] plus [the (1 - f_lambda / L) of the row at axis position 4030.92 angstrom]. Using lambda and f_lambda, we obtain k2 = 0.16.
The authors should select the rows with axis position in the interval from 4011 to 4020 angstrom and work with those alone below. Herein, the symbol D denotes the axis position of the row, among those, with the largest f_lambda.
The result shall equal 4019.80 angstrom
